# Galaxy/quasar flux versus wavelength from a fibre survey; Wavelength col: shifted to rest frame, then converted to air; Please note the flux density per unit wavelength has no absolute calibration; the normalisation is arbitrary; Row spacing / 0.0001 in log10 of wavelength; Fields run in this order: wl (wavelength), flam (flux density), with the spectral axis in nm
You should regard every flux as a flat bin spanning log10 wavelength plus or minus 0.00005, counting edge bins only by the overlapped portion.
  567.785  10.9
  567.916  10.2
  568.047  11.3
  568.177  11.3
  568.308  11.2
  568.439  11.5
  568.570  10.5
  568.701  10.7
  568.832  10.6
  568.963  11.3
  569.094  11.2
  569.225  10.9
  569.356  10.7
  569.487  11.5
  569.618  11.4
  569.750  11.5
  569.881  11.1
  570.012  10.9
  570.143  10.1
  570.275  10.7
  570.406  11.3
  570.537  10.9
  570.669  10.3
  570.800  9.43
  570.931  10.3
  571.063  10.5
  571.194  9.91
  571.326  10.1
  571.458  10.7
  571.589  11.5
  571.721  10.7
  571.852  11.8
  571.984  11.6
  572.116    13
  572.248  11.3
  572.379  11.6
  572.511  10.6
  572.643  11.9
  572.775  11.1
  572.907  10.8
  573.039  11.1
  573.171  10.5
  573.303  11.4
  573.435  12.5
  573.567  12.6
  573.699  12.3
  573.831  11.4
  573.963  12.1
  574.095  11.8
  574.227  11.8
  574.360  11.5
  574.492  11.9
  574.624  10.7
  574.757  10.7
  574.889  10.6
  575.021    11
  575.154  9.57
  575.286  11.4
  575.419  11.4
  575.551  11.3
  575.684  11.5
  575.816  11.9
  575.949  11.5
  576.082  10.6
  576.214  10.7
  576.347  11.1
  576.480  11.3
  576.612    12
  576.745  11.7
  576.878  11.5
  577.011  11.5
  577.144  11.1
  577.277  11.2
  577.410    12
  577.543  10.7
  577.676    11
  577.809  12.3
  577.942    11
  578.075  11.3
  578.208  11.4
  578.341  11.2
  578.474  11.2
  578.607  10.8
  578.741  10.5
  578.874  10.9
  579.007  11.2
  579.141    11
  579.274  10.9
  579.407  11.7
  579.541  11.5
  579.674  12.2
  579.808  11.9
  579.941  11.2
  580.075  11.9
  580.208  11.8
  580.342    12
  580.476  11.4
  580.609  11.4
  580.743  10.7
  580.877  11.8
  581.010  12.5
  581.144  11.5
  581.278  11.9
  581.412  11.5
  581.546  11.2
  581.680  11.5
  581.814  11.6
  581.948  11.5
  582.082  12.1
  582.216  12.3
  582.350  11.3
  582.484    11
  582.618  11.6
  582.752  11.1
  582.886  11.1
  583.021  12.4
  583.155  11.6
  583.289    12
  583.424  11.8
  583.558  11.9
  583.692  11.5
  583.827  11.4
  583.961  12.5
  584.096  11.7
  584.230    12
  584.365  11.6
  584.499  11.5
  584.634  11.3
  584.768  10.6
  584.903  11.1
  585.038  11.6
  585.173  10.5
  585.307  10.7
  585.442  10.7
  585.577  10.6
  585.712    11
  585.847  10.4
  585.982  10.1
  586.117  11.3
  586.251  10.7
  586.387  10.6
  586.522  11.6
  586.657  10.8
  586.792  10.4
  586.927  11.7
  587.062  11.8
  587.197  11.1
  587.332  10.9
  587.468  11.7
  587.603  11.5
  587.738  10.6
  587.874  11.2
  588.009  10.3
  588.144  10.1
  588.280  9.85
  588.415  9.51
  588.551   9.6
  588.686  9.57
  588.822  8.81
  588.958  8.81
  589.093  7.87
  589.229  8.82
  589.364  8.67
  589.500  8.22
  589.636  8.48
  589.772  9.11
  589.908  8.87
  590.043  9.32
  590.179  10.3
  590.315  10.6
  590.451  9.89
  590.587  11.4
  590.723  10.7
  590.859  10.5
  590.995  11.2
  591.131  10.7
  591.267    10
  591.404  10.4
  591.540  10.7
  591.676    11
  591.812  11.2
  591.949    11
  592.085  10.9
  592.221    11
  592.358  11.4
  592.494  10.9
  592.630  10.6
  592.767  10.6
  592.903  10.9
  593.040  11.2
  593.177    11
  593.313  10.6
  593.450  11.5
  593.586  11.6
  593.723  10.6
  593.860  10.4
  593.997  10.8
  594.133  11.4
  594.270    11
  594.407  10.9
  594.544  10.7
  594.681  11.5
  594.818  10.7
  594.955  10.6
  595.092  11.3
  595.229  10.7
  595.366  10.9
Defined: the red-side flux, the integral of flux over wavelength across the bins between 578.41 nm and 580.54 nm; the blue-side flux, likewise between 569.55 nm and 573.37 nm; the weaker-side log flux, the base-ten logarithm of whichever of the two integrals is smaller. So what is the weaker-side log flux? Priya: 1.4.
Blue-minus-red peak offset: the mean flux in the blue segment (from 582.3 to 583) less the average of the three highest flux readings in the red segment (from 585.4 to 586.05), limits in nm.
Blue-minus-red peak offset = 0.5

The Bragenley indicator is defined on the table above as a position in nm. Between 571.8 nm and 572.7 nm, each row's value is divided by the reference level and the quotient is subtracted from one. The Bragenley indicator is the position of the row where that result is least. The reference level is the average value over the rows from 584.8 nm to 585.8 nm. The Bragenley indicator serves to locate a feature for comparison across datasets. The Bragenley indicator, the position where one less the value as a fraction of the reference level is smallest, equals 572.116 nm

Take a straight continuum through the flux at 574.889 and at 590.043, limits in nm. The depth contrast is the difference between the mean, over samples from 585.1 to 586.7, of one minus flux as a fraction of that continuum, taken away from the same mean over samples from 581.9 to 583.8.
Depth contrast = -0.062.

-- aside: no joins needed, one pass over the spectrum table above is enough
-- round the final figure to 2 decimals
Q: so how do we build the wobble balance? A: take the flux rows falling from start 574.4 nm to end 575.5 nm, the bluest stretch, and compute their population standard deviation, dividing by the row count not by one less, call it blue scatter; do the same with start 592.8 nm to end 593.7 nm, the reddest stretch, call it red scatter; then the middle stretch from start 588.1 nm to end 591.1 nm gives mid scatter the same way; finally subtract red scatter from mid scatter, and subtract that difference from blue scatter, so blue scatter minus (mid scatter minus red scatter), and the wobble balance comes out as 0.06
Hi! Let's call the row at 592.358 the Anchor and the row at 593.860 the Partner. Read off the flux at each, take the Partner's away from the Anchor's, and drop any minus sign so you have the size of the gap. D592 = 1.0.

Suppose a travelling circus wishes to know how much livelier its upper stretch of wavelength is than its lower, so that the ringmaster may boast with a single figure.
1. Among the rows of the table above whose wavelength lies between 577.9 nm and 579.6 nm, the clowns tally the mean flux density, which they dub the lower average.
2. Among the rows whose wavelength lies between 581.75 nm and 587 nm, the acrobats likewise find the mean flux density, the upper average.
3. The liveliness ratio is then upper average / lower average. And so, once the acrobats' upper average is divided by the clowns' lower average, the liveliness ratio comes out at 1.02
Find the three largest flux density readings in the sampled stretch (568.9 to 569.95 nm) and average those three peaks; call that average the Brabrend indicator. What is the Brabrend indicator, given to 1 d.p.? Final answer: 11.5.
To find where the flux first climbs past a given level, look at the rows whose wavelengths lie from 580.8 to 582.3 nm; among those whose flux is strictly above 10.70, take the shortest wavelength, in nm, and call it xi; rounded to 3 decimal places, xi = 580.877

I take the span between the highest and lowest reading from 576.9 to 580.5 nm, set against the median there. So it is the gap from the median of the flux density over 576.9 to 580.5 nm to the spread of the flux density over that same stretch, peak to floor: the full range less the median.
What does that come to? -9.4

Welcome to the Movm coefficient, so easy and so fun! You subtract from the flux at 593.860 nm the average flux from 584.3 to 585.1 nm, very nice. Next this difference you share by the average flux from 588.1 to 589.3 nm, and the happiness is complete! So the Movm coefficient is -0.096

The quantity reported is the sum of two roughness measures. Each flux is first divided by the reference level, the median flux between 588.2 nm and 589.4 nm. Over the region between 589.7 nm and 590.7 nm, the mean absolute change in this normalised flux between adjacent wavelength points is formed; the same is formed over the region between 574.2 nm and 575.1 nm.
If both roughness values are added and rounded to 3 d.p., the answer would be 0.125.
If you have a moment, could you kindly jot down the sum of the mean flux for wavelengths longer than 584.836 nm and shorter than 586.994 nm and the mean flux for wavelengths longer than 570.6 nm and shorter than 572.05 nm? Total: 21.5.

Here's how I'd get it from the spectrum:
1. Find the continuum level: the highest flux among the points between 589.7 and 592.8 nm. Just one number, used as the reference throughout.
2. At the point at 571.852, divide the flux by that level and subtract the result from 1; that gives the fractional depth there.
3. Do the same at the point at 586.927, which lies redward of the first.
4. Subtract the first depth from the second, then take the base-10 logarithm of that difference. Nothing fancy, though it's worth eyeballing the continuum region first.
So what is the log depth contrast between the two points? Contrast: -2.06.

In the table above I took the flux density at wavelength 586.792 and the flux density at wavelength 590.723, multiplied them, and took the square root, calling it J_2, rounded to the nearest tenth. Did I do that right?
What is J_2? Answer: 10.5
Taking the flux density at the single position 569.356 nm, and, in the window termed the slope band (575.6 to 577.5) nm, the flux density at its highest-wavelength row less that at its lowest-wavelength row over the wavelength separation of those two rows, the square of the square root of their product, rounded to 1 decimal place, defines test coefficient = 3.1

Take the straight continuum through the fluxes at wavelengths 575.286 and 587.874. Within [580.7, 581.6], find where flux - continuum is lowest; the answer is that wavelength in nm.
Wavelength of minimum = 580.743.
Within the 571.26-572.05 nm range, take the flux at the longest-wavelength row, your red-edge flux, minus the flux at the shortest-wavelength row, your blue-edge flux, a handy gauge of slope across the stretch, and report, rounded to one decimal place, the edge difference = 1.5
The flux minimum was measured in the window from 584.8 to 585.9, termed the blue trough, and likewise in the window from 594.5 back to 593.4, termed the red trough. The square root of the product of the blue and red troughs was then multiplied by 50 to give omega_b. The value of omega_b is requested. 520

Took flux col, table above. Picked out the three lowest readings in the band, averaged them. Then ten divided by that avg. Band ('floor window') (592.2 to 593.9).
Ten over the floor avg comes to 0.95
